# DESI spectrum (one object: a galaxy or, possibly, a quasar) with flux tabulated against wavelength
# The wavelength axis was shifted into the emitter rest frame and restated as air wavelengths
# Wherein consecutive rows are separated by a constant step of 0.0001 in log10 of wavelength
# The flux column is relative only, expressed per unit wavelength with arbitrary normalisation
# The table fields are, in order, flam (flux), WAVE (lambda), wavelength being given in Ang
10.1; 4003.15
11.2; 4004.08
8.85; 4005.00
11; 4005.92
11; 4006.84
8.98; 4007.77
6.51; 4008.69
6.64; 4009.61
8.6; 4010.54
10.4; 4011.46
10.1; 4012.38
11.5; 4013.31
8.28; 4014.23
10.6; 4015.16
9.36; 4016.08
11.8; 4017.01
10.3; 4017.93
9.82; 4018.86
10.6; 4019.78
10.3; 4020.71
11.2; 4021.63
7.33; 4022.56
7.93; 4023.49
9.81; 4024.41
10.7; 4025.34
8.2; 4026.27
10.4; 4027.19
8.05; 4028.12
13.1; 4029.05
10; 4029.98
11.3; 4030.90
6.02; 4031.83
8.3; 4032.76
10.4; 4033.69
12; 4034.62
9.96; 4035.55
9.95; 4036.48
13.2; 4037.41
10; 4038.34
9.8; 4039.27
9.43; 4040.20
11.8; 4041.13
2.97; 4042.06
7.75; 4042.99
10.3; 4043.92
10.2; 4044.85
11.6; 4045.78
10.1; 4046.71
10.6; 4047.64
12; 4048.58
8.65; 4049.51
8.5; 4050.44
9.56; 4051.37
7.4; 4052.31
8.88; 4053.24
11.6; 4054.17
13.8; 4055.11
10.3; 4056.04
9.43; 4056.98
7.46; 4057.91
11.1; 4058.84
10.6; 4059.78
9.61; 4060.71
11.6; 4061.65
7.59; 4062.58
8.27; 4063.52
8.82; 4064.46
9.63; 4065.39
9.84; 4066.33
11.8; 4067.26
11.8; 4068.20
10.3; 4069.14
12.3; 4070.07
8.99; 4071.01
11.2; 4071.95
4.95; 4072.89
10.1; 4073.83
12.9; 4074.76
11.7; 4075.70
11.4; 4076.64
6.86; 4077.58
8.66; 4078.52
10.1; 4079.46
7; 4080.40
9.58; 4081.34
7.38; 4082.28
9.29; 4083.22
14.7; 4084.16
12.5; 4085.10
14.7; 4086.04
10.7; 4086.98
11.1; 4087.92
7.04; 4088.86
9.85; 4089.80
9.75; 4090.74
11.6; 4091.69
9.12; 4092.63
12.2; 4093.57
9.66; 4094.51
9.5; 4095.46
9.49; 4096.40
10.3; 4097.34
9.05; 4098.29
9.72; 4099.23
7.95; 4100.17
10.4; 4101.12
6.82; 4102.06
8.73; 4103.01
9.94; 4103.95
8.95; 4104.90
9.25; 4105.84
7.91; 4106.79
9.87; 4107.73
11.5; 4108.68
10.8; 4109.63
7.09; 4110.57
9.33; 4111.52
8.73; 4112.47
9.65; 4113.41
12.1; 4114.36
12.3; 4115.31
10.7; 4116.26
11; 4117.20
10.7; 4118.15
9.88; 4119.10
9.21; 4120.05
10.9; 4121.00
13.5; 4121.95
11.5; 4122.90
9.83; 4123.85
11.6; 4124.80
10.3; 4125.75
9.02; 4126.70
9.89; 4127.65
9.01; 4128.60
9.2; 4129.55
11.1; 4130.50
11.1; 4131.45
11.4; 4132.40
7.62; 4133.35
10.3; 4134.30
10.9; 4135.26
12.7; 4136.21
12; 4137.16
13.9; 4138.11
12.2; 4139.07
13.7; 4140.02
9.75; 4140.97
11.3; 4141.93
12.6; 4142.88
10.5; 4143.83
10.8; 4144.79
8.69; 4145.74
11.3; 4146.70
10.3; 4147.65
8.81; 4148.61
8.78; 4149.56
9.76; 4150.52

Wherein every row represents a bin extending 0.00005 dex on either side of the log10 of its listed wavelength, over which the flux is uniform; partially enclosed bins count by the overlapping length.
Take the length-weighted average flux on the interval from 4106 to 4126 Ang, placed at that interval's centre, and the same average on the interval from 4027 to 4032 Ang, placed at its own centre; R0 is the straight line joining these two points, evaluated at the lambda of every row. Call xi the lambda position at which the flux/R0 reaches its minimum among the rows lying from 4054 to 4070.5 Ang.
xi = 4057.91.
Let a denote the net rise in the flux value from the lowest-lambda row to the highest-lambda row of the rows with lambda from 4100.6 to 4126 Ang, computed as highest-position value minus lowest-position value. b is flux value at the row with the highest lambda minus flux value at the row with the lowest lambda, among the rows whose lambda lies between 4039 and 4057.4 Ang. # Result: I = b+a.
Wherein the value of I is -0.5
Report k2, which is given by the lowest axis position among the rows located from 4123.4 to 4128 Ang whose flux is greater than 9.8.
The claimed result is 4123.85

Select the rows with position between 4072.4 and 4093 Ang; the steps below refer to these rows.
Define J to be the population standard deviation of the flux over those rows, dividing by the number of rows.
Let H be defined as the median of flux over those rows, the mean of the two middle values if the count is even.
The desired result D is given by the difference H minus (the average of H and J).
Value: 3.8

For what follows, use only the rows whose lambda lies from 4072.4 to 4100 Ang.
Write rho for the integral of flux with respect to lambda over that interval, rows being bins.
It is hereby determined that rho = 276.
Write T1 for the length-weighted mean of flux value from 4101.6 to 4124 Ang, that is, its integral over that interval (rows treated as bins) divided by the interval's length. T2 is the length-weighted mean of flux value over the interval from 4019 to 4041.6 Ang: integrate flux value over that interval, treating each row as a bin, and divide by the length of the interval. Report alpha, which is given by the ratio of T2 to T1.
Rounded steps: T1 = 10.0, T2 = 10.0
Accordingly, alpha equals 1.00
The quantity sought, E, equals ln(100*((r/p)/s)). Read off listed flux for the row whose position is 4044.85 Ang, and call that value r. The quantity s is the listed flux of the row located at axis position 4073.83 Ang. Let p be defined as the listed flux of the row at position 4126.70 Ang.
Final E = 2.42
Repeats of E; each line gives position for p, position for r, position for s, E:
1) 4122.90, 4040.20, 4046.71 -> 2.09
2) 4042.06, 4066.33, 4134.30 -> 3.47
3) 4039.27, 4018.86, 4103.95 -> 2.31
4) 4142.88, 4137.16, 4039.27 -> 2.27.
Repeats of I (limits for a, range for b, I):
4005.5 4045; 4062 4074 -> 1.7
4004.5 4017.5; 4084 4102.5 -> -4.9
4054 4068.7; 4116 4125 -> 1.1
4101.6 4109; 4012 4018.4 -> 4.9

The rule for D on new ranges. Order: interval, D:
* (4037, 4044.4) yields 3.5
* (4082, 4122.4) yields 4.0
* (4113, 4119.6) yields 4.9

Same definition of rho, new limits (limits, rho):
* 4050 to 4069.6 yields 194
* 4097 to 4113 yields 147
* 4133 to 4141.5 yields 98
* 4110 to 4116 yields 59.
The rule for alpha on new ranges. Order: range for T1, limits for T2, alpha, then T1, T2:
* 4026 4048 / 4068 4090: 1.04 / 9.8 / 10.2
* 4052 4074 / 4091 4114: 0.96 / 9.9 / 9.5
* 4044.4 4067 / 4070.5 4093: 1.02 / 9.9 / 10.1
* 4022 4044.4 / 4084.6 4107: 1.04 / 9.5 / 9.9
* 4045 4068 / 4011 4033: 0.99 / 10.0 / 9.8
